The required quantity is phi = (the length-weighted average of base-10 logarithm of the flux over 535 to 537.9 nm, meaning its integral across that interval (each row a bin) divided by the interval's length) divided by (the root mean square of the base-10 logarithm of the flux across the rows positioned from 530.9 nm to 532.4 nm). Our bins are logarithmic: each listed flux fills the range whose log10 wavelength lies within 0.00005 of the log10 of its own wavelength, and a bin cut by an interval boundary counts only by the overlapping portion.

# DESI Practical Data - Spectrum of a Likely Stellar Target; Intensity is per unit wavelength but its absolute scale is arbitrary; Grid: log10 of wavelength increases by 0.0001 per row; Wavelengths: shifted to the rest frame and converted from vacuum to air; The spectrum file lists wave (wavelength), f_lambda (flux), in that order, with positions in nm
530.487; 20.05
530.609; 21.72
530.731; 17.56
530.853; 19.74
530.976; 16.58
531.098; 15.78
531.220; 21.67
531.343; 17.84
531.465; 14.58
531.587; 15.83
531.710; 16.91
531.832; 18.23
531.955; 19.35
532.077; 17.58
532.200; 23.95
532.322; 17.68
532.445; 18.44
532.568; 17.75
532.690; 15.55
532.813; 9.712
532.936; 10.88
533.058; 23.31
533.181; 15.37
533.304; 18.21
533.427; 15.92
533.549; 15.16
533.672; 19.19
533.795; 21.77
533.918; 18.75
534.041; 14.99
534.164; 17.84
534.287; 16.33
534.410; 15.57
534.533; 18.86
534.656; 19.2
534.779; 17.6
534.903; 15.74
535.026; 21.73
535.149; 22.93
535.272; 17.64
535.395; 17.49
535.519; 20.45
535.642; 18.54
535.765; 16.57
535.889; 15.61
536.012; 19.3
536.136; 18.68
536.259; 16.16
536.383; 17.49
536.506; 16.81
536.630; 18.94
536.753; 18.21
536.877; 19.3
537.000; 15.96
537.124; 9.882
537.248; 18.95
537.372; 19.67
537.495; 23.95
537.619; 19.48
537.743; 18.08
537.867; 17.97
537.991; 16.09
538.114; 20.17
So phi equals 1.003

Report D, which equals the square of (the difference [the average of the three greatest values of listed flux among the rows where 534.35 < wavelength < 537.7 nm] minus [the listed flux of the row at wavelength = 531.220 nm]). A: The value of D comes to 1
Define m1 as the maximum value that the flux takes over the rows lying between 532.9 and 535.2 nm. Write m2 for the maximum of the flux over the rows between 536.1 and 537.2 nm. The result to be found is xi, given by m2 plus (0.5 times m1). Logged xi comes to 31.0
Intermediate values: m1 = 23.31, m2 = 19.3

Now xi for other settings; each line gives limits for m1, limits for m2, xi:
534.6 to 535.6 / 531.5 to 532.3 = 35.4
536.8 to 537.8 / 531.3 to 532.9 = 35.9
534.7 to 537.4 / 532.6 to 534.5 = 34.8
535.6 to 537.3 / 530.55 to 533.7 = 33.6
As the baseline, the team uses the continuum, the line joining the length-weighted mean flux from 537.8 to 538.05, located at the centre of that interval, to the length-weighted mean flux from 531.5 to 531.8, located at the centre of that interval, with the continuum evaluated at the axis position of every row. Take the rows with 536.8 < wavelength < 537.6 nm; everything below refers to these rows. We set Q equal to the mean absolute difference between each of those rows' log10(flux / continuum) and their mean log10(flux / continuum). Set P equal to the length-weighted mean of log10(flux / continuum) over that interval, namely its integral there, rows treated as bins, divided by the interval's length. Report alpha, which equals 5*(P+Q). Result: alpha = 0.5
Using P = 0.013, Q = 0.09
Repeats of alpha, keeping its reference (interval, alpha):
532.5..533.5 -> 0.3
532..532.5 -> 0.6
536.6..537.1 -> 0.2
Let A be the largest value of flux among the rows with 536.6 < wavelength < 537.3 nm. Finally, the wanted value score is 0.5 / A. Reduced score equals 0.0259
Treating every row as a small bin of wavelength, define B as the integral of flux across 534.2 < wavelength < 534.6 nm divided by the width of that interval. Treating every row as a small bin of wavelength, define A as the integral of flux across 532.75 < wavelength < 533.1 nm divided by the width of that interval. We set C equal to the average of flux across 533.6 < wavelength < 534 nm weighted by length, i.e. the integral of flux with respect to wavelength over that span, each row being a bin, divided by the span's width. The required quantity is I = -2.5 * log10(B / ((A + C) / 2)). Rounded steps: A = 14.2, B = 17.0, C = 19.5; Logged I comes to -0.01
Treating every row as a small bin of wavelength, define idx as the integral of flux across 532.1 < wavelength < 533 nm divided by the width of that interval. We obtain 16.4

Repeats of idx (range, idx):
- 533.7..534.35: 18.0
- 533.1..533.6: 16.5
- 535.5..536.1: 17.9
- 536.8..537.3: 16.0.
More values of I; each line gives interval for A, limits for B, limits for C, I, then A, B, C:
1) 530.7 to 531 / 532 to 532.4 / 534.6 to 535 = -0.10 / 18.1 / 19.7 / 17.8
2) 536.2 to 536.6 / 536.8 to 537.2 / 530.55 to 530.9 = 0.20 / 17.0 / 15.3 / 19.7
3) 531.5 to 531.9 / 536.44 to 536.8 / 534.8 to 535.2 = 0.02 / 16.9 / 18.0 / 19.8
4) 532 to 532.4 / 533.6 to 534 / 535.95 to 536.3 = -0.03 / 19.7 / 19.5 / 18.2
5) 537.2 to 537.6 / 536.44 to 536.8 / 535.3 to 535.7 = 0.10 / 20.8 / 18.0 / 18.7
